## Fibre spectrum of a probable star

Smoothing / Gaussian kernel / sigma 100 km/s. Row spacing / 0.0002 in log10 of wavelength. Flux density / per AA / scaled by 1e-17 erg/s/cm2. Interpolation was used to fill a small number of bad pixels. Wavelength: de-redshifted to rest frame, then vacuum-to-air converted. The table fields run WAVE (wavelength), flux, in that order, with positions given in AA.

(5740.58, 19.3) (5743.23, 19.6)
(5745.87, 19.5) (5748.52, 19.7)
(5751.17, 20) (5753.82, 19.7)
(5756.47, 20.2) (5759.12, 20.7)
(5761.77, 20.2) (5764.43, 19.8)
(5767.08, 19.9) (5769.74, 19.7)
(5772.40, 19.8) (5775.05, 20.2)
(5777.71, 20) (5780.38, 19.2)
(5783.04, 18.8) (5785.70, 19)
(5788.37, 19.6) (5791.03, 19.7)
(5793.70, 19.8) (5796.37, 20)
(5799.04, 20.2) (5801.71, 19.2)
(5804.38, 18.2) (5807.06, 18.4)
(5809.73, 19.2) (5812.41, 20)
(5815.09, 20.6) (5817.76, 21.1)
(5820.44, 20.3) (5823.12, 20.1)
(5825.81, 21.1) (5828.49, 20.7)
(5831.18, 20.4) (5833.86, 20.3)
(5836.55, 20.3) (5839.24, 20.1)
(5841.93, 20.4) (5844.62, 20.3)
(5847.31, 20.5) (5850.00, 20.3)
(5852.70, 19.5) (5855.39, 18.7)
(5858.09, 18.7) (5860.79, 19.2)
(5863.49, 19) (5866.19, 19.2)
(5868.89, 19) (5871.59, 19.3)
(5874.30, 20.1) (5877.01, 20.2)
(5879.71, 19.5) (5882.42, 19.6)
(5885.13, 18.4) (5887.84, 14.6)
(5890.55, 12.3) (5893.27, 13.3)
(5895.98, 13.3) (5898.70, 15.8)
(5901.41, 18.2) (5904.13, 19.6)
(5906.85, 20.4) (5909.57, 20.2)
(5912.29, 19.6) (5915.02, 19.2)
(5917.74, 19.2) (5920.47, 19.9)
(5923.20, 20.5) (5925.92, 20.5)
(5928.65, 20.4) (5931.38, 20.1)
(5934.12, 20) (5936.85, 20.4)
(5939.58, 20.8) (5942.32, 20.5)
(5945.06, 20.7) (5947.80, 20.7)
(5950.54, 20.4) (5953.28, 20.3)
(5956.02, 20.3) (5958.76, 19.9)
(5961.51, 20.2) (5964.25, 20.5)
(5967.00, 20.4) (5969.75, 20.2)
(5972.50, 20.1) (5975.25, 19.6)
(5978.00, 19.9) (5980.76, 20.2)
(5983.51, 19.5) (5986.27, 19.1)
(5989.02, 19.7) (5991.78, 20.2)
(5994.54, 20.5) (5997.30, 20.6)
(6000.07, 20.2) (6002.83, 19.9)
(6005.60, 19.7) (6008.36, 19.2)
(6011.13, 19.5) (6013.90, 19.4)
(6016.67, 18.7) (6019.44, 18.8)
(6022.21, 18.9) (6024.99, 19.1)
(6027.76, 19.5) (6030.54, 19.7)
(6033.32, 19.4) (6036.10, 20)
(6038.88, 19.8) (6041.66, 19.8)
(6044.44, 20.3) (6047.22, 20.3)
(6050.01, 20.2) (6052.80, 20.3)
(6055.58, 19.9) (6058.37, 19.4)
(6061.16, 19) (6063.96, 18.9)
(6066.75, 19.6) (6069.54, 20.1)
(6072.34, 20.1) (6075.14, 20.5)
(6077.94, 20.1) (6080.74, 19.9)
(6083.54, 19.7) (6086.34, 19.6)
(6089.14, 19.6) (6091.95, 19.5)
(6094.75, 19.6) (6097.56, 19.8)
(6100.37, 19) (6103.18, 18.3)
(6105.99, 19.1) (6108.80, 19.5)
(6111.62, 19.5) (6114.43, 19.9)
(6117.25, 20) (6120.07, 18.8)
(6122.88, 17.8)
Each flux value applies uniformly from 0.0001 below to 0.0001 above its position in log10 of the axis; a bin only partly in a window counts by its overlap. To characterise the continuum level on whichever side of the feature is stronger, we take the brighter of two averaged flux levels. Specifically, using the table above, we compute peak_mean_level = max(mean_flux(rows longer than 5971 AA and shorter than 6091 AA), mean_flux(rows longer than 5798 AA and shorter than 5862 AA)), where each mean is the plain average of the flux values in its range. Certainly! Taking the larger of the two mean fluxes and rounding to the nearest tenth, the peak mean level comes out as 19.9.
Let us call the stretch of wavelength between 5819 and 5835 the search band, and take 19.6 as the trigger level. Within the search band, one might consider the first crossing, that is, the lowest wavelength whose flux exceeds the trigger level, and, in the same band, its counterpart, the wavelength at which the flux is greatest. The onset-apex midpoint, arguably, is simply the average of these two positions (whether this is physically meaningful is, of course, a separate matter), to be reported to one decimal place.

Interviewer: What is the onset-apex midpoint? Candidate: 5823.1 AA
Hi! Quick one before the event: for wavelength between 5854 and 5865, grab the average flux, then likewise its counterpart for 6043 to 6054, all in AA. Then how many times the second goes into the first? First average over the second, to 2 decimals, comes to 0.93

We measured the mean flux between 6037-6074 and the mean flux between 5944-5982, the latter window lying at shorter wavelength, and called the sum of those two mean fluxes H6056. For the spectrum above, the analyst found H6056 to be 40.1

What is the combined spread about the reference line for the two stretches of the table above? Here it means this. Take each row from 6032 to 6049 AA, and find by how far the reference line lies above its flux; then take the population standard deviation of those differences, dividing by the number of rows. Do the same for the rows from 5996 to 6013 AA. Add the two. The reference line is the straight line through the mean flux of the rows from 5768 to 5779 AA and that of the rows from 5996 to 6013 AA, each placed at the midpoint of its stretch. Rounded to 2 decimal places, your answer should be 0.77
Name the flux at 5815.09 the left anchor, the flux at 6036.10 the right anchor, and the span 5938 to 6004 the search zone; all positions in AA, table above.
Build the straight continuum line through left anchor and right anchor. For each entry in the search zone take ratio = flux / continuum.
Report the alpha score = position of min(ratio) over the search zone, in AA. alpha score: 5986.27 AA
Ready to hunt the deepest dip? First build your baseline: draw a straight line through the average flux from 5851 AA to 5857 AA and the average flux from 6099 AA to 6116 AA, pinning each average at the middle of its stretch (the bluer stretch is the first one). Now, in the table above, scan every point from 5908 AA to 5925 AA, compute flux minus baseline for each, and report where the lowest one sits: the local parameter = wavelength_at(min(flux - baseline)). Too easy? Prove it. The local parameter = 5917.74 AA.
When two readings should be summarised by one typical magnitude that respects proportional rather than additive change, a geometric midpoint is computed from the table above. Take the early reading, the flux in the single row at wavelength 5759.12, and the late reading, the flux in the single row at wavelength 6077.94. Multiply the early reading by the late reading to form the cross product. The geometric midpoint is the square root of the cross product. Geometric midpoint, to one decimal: 20.4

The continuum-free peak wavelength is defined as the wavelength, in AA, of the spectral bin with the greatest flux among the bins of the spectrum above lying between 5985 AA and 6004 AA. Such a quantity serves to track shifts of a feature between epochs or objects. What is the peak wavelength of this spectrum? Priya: 5997.30 AA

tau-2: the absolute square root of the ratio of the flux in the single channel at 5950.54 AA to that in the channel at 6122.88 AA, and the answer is 1.071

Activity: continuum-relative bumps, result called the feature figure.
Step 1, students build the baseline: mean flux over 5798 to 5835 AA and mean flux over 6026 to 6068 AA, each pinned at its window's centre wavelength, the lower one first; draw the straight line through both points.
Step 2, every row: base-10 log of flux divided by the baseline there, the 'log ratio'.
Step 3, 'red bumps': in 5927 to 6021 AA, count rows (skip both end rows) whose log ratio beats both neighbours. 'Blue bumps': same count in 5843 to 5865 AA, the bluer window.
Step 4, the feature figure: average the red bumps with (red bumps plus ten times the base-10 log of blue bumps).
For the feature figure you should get 8.5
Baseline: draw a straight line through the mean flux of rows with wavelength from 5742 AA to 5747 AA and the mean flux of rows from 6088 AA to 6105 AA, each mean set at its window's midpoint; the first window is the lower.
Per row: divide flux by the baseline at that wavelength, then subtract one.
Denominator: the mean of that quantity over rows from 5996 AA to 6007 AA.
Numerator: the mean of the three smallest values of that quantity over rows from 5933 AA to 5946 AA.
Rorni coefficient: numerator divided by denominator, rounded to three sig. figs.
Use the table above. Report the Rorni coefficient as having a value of 1.21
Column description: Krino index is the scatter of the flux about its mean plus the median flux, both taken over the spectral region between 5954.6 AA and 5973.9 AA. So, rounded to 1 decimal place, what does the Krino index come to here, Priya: 20.4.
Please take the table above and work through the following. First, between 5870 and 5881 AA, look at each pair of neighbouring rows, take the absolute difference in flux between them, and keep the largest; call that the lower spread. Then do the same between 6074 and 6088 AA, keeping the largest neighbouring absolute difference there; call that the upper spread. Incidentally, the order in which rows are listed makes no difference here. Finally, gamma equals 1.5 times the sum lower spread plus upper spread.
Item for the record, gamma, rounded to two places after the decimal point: 1.80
